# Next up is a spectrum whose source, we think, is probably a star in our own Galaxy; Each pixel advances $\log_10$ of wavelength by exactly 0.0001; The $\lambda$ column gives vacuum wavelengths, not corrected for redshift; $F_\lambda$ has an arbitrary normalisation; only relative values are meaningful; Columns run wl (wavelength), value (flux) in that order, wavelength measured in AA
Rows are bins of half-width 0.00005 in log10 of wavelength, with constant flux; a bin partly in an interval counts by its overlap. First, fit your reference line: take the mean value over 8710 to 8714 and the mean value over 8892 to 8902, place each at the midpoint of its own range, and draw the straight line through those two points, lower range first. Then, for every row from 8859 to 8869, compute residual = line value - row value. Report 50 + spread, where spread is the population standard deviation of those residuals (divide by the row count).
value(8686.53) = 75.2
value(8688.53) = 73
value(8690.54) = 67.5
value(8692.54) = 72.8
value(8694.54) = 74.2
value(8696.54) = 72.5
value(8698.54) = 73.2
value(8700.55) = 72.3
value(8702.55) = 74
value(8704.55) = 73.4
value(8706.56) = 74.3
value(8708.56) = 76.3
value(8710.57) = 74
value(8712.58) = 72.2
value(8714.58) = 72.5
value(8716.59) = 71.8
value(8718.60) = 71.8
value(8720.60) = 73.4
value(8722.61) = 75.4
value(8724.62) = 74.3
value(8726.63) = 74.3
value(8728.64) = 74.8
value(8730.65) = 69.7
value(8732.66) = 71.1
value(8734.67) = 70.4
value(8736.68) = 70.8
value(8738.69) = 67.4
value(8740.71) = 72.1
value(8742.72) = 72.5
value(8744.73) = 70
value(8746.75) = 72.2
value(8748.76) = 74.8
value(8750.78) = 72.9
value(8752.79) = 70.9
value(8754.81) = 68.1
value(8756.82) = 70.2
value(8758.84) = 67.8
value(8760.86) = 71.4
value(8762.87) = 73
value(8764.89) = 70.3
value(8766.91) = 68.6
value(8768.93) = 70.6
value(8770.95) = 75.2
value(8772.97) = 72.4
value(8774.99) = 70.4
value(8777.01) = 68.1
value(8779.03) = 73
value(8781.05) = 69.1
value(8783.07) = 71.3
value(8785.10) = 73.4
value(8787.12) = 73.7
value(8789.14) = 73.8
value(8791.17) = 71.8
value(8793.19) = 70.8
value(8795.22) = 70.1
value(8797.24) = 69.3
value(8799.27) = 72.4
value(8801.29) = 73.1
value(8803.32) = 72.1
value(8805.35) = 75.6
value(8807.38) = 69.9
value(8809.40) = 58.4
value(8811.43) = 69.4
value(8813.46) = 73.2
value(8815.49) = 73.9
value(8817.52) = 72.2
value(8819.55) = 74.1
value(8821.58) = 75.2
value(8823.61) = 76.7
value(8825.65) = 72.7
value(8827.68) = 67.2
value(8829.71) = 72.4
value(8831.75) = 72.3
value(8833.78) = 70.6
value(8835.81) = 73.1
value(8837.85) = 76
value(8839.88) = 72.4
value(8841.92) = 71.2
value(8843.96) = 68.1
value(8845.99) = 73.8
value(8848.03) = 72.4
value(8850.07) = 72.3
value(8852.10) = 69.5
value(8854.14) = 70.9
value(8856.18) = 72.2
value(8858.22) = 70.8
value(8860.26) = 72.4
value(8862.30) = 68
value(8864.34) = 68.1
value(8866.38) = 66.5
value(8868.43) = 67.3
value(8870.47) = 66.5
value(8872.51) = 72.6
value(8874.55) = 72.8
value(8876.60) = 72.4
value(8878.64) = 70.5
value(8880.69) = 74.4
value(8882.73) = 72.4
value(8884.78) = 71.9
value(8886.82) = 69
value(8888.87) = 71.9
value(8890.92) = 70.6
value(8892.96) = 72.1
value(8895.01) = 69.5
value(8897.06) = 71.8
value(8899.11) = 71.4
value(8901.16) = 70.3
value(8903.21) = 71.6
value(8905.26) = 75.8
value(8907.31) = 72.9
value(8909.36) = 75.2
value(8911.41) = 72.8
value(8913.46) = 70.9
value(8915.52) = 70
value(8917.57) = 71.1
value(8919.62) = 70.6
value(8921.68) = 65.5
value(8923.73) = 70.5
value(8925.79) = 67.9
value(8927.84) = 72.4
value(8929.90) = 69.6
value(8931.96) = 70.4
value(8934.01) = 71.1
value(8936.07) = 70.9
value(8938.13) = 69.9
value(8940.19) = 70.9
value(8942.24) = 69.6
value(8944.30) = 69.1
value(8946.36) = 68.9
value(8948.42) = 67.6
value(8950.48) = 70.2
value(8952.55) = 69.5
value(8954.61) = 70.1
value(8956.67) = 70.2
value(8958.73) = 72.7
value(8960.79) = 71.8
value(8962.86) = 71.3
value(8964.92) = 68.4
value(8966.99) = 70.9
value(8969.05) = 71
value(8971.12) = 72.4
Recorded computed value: 52.0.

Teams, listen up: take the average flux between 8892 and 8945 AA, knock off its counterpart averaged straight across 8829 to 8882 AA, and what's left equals -0.2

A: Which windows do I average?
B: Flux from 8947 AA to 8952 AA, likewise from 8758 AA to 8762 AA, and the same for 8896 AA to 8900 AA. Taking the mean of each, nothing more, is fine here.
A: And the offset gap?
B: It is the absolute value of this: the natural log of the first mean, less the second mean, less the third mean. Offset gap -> 137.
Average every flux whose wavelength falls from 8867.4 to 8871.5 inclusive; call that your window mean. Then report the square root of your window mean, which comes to 8.18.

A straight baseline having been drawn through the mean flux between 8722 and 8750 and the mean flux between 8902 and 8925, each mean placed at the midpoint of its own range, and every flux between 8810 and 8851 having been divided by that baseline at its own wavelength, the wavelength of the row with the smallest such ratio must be 8827.68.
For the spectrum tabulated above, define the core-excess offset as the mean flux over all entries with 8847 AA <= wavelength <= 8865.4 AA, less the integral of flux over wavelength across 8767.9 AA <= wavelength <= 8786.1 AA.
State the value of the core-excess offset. -1230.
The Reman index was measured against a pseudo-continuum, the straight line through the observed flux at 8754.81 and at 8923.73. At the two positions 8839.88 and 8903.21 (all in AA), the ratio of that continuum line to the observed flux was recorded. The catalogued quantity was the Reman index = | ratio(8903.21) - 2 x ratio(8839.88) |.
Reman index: 0.93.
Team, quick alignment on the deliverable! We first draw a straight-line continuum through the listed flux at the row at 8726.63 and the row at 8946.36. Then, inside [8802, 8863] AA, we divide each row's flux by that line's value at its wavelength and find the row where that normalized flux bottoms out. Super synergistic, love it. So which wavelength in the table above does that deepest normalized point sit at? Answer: 8809.40 AA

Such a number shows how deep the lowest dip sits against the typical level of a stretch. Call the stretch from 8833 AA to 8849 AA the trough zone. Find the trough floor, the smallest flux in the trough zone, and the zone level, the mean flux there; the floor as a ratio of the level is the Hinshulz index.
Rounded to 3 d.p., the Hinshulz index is 0.943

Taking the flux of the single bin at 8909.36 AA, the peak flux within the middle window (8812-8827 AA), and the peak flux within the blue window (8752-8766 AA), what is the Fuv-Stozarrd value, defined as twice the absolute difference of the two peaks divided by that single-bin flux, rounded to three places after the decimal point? 0.098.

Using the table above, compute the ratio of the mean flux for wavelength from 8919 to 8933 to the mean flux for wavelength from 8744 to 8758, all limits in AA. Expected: 0.98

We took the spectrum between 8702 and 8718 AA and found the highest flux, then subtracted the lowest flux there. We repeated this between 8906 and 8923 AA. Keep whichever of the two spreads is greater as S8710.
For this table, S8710 9.7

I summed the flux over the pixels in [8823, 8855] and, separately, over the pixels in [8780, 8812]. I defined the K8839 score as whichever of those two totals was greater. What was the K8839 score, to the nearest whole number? 1152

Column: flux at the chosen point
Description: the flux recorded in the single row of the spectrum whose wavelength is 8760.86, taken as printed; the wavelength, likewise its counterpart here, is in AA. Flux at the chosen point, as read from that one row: 71.4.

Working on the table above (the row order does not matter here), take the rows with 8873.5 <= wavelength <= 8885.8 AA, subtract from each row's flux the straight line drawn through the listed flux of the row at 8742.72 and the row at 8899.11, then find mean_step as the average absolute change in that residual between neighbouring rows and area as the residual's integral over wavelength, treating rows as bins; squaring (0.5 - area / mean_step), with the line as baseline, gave 32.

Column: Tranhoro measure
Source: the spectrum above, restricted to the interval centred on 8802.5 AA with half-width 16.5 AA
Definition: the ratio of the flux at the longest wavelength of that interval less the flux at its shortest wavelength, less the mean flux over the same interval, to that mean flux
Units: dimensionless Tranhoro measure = -1.02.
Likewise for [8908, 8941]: -1.06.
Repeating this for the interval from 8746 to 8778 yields -1.06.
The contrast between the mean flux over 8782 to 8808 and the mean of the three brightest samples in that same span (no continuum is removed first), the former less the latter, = -2.3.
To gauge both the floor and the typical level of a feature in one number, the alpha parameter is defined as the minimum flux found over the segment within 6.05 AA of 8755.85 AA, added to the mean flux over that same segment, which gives 138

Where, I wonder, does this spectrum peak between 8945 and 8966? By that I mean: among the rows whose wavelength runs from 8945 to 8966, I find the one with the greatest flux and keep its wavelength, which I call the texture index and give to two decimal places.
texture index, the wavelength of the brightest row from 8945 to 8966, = 8958.73 AA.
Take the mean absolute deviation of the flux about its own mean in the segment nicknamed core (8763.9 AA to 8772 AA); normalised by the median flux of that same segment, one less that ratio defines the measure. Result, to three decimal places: 0.971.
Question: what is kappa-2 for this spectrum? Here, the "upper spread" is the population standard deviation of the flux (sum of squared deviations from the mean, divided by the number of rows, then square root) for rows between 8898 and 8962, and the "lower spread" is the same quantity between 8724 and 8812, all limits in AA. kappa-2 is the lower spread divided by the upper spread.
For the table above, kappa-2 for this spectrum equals 1.4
